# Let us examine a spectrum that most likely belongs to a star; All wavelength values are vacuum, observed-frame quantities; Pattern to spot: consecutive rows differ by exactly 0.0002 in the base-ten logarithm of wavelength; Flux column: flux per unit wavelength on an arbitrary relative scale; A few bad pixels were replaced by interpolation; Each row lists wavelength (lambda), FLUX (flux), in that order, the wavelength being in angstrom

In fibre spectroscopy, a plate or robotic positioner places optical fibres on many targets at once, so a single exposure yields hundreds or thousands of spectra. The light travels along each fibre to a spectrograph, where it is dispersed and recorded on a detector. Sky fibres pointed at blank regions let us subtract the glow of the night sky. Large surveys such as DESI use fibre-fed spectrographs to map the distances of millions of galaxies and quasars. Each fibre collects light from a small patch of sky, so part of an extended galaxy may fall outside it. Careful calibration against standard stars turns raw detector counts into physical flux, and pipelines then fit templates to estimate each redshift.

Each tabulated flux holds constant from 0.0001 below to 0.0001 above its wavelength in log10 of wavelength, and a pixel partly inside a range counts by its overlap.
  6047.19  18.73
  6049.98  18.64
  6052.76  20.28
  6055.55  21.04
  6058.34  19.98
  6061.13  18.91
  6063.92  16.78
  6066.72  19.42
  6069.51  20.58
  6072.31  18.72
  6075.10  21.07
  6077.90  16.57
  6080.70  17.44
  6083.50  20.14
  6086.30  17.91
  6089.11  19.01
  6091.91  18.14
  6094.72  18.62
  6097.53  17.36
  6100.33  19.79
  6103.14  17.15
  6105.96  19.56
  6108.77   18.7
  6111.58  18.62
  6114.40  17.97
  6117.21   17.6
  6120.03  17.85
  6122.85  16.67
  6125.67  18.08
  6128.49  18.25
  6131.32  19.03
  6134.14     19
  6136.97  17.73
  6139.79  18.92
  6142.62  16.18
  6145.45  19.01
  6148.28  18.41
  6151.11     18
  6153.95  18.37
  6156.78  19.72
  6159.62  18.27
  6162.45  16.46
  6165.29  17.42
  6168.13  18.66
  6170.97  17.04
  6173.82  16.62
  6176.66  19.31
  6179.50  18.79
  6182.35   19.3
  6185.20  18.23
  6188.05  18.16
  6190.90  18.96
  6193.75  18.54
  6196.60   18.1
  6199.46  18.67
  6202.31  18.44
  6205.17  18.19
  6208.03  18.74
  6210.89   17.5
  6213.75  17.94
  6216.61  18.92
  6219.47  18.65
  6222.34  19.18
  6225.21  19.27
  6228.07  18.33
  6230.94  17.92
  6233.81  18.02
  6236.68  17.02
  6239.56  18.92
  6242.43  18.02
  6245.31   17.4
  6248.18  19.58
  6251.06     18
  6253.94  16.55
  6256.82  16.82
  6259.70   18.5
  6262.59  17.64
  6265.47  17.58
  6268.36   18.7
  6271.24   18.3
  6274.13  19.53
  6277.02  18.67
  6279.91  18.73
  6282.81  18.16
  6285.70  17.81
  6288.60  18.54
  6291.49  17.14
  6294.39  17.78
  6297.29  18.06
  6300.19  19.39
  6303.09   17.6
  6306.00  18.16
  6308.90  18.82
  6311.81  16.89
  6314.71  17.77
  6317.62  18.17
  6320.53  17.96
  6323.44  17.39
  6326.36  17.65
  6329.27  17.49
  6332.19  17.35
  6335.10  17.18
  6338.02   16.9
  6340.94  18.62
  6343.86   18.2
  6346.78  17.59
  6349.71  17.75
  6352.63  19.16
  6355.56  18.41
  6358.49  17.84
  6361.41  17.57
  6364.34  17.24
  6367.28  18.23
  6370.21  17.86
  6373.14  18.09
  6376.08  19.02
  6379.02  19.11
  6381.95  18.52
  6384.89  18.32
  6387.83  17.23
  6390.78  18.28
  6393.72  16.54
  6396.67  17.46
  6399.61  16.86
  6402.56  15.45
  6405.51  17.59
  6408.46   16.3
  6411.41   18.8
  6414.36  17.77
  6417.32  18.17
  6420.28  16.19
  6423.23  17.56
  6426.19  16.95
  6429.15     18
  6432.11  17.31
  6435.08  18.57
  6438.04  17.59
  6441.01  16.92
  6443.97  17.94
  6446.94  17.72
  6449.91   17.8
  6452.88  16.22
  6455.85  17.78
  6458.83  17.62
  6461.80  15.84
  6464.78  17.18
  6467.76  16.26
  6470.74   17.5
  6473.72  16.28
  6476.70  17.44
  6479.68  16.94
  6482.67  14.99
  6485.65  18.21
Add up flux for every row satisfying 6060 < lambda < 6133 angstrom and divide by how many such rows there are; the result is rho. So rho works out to 18.5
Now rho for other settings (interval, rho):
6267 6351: 18.0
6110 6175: 18.0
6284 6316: 18.0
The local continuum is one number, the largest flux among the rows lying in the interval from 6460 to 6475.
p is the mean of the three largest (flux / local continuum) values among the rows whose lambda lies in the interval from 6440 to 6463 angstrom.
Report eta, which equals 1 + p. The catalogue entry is 2.02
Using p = 1.02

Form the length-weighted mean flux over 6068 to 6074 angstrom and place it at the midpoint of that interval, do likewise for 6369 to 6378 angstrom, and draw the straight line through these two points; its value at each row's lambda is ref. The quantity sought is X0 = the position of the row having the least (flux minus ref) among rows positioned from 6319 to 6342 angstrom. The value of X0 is 6338.02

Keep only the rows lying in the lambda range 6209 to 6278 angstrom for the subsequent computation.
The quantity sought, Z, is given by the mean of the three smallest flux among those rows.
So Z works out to 16.8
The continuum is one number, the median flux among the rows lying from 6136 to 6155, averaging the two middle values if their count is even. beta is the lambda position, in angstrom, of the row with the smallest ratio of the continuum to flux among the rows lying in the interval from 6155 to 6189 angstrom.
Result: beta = 6156.78 angstrom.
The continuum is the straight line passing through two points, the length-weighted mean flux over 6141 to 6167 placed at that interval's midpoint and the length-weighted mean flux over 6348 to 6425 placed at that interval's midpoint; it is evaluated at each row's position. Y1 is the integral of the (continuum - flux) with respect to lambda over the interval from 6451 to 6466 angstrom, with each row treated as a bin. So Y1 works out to 11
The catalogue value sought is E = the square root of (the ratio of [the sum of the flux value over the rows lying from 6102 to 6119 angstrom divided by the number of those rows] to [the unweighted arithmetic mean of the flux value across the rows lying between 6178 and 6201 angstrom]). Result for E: 0.99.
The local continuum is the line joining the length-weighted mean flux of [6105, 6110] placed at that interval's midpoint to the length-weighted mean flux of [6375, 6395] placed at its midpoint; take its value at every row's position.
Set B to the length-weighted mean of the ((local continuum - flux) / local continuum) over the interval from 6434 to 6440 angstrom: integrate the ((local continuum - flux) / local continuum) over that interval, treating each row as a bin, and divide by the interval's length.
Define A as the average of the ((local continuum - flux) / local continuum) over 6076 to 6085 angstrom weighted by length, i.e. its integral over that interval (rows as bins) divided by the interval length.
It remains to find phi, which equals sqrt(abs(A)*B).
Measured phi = 0.00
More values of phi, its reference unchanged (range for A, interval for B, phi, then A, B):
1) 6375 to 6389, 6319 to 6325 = 0.02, -0.016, 0.04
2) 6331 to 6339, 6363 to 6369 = 0.04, 0.064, 0.03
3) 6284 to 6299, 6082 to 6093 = 0.02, 0.031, 0.02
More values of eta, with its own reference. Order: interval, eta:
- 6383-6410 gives 2.03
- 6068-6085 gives 2.18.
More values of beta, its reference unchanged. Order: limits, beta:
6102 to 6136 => 6105.96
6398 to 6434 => 6411.41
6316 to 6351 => 6340.94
